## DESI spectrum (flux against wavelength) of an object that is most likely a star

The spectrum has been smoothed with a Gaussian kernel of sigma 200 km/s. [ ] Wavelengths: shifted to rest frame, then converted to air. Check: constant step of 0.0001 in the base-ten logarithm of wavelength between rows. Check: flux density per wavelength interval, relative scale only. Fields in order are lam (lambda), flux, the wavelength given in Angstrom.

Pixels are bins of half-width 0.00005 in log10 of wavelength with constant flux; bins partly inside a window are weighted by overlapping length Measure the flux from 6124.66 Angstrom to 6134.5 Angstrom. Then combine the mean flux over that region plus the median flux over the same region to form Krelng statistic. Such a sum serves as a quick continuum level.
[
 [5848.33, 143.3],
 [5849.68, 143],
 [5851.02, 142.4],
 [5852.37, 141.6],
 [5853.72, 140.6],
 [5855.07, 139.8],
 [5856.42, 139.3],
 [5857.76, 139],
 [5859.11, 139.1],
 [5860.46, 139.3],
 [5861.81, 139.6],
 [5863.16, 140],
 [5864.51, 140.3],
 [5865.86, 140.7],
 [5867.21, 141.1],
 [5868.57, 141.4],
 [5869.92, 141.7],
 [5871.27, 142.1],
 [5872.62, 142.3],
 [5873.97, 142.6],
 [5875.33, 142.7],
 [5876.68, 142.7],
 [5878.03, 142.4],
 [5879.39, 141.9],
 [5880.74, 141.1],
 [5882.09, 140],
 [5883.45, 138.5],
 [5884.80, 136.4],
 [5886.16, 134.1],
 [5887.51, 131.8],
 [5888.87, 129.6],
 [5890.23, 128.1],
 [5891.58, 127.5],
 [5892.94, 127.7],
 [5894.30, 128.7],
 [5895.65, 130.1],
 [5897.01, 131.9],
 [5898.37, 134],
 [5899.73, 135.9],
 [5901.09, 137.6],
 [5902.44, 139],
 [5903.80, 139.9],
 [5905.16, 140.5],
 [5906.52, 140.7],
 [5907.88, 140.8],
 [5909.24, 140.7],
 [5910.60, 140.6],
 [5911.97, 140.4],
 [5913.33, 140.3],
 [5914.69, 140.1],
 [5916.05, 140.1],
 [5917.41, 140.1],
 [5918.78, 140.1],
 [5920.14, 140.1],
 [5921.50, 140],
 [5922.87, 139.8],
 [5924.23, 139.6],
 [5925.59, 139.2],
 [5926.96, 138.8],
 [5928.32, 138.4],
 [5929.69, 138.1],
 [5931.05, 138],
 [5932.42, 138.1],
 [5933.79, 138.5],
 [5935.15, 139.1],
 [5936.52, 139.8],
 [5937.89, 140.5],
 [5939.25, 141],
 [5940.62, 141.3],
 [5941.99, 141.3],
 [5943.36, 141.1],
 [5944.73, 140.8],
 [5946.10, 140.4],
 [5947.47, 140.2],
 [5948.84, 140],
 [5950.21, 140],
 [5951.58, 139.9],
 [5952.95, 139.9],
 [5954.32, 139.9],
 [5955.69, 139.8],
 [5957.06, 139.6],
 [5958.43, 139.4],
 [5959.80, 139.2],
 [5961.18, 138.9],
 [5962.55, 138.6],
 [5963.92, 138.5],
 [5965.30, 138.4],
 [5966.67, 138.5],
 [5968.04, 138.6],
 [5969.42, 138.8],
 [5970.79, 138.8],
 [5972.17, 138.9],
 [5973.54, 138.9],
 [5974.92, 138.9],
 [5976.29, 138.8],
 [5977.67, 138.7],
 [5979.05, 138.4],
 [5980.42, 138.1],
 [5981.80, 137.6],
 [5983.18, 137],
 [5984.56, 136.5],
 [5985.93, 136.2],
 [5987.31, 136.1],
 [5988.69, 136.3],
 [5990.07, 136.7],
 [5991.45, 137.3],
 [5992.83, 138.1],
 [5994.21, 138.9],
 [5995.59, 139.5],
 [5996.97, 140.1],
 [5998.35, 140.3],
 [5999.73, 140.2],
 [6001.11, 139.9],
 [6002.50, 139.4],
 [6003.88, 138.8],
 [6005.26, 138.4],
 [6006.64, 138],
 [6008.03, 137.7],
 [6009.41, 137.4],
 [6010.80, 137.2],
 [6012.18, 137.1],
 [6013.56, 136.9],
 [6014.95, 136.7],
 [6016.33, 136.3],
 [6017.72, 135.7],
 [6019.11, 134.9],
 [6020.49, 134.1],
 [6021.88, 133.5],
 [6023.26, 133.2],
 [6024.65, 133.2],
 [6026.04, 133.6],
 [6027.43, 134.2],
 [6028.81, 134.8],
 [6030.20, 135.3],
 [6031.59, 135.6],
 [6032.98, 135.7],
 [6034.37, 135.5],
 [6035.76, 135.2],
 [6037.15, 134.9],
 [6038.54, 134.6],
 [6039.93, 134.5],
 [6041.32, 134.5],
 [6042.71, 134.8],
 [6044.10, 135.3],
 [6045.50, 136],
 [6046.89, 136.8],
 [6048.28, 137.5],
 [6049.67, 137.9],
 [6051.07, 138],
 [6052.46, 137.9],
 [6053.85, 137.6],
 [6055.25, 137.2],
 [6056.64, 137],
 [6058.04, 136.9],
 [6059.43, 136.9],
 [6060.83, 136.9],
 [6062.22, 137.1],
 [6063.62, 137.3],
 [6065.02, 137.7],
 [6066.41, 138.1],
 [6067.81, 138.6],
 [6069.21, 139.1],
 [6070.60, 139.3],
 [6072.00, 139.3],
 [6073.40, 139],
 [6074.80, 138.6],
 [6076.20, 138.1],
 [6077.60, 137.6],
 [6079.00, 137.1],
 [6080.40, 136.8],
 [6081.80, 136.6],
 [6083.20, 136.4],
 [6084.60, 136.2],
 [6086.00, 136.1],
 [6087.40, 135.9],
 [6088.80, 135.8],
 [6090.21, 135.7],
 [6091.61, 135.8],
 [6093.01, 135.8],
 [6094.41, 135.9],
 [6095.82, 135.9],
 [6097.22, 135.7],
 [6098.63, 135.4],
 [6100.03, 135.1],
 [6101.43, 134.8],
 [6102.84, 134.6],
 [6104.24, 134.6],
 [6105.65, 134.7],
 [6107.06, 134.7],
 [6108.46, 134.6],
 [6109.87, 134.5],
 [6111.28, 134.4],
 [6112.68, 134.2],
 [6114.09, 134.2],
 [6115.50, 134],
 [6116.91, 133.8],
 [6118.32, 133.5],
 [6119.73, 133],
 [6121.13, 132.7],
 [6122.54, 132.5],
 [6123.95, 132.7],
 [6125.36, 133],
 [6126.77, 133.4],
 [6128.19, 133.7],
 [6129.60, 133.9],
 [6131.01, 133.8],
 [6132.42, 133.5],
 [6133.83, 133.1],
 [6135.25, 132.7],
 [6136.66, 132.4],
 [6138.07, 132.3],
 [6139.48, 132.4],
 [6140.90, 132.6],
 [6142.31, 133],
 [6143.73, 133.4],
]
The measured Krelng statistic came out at 267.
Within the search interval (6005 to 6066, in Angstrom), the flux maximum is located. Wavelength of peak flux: 6005.26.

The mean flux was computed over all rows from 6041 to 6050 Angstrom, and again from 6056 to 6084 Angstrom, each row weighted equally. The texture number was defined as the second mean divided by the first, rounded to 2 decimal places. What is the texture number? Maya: 1.01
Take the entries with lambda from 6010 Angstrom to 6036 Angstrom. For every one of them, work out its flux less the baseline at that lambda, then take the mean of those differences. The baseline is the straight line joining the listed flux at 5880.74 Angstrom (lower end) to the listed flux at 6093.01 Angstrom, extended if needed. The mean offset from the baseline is -2.3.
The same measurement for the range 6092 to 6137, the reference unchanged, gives -1.2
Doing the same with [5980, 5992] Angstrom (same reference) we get -1.6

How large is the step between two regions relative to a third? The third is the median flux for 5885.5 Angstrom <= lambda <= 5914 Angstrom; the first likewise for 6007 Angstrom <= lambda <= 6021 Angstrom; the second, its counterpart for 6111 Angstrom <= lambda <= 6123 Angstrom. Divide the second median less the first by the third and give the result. -0.022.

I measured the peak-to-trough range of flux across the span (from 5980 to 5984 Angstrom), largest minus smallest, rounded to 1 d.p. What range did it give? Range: 1.1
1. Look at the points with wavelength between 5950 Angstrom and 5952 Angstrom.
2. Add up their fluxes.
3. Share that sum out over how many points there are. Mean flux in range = 140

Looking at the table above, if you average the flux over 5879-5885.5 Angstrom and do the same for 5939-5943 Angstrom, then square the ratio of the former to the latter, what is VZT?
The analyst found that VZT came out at 0.98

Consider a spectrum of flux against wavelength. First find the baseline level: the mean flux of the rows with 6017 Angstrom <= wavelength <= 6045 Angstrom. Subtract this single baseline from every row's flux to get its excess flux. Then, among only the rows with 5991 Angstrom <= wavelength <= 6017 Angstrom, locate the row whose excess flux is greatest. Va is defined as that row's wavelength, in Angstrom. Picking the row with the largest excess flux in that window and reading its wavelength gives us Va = 5998.35 Angstrom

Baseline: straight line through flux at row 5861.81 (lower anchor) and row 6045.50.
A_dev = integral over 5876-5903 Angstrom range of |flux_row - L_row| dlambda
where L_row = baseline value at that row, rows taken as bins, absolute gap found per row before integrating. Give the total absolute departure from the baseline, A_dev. 144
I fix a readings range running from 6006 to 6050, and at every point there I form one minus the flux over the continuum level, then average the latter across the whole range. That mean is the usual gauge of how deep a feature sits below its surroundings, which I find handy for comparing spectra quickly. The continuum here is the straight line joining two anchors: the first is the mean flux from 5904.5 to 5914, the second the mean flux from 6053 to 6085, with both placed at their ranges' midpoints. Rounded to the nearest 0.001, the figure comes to 0.020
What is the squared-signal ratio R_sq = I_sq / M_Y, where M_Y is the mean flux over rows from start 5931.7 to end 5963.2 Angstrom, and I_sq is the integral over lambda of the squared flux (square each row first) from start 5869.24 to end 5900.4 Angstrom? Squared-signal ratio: 4143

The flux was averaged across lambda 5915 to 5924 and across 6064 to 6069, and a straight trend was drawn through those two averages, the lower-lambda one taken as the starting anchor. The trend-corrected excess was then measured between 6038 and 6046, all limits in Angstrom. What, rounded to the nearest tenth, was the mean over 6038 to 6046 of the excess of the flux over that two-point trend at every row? -3.5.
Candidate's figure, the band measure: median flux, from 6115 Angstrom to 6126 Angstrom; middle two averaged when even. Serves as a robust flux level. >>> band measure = 133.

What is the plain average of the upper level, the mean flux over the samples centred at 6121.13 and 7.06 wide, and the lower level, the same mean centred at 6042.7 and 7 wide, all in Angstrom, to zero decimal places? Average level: 134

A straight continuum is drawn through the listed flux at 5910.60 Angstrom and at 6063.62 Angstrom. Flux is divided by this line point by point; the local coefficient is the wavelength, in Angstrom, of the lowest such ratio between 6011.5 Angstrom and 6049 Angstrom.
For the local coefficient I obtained 6023.26 Angstrom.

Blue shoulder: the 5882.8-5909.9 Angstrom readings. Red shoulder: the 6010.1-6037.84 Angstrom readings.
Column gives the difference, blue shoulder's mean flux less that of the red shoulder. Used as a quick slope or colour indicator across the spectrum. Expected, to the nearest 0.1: -0.5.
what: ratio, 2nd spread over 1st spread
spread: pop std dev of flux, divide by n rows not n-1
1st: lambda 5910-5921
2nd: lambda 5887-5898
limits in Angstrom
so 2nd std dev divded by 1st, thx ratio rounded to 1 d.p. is 9.1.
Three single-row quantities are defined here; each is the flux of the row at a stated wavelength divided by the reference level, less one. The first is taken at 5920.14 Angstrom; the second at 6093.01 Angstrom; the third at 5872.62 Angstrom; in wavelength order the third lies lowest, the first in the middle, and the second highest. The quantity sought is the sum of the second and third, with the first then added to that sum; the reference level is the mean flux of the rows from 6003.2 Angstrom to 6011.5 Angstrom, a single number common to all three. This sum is 0.032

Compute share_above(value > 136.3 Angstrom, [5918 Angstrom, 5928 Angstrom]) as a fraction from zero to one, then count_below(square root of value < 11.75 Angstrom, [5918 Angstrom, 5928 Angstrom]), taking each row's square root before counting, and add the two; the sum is 1.0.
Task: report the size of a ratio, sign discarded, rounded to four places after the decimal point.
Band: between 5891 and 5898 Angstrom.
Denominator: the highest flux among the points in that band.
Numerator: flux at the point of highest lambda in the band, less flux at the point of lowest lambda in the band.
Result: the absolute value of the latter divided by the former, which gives 0.0334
